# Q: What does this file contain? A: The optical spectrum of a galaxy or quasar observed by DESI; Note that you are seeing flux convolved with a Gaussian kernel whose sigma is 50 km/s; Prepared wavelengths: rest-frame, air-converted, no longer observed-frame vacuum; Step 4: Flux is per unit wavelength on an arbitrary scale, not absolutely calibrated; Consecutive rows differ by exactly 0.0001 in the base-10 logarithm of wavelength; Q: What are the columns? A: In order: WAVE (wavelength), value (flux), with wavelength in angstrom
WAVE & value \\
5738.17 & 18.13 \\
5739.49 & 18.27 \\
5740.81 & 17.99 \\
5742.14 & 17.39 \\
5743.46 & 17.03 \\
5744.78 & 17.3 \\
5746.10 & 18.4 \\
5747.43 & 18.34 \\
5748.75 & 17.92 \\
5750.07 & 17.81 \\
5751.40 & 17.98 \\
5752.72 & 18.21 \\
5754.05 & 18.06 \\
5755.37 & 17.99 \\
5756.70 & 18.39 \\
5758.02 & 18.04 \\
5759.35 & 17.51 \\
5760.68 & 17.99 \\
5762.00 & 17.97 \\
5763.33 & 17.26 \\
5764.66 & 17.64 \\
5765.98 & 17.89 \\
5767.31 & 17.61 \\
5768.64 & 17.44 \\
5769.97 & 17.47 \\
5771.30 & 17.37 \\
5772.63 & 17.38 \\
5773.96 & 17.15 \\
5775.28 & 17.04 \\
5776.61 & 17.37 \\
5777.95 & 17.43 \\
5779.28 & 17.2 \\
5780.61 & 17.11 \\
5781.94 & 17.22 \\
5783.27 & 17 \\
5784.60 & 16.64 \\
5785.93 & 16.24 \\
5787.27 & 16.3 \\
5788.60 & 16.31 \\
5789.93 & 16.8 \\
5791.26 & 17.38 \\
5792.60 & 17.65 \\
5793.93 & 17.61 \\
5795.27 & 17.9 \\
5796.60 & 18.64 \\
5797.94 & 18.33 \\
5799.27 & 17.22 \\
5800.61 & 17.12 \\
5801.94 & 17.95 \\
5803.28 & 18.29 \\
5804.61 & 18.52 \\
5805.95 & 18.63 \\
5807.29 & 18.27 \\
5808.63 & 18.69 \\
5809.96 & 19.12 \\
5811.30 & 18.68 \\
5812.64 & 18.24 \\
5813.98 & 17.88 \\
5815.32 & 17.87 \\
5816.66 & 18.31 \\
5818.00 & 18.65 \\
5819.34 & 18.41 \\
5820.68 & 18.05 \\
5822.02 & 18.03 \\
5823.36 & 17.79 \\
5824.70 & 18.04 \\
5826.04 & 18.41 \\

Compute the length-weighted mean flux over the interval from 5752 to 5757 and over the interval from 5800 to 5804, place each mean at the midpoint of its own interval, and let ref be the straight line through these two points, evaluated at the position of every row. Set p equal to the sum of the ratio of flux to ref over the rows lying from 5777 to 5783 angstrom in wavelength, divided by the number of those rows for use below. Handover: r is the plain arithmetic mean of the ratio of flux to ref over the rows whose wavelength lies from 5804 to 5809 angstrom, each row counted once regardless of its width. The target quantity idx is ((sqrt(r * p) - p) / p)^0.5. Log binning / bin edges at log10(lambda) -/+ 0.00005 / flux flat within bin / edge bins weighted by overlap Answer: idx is 0.20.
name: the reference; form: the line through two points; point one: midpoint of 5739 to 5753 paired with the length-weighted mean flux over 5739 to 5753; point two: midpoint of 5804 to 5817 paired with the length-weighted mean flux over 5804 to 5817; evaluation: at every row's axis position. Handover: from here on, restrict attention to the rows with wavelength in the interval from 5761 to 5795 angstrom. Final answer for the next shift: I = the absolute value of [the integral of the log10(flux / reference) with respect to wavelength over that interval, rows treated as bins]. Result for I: 0.76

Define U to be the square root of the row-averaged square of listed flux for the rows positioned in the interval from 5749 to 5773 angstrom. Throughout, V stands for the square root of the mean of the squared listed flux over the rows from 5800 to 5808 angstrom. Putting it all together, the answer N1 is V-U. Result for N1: 0.36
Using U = 17.8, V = 18.1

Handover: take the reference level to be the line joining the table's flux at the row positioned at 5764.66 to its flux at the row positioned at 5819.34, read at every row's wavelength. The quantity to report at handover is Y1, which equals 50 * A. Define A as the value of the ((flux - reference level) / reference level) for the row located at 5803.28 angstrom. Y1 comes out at 0.29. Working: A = 0.006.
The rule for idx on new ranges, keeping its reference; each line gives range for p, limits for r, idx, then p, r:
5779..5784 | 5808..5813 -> 0.22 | 0.953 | 1.05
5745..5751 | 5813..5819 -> 0.12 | 0.996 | 1.02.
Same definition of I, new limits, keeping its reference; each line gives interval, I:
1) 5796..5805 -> 0.07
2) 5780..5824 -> 0.60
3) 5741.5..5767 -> 0.06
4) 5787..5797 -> 0.23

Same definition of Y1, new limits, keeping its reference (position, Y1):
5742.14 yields 0.19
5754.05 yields 1.63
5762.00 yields 1.04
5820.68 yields -1.03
